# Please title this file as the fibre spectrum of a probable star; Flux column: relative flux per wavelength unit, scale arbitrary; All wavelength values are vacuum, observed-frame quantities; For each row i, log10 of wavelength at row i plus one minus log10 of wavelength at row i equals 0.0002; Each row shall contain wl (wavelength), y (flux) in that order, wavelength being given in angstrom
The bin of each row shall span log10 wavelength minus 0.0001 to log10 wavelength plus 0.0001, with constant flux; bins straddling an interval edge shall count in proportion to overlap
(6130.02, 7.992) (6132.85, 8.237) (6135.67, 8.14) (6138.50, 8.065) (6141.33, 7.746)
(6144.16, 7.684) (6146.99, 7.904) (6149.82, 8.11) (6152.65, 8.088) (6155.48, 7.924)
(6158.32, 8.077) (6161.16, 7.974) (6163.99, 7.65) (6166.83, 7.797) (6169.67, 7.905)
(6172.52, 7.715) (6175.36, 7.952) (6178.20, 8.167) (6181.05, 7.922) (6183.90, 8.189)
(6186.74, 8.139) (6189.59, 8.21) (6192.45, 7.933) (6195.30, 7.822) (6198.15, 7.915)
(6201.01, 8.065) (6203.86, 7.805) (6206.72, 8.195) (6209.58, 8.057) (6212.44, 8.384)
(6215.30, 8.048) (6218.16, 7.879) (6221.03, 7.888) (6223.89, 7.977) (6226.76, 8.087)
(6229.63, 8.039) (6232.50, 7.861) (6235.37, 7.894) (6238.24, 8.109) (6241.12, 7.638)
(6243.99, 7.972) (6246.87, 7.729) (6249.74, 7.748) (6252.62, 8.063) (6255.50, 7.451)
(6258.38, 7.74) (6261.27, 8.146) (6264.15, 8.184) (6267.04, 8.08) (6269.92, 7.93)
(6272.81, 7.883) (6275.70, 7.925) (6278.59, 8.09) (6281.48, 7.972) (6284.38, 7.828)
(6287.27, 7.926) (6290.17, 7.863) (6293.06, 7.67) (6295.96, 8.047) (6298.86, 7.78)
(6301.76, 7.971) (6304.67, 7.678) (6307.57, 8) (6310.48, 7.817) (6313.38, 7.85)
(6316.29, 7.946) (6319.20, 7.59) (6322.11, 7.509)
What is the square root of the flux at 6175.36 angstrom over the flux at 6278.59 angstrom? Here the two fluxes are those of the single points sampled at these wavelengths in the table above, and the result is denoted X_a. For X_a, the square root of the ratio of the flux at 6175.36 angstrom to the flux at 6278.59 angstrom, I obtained 0.991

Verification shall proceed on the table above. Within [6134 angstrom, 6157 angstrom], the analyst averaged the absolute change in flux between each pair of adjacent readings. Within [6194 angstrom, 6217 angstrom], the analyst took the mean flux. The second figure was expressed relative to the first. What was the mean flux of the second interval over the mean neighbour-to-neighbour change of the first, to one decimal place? 52.7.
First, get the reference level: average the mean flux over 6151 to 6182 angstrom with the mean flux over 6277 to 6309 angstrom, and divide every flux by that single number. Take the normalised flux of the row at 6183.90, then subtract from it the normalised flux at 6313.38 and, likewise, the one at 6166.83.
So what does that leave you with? -0.94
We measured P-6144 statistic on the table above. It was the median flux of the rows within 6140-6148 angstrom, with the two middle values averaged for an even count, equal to 7.75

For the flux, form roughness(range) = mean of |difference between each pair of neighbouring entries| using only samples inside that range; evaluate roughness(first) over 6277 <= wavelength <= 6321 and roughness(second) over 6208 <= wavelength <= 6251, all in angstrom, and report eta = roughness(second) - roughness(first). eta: -0.011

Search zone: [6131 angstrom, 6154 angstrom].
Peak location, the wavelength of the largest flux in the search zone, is 6132.85 angstrom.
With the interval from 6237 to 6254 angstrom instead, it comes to 6238.24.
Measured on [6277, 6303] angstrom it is 6278.59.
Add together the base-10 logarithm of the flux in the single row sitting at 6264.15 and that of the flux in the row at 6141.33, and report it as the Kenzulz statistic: 1.80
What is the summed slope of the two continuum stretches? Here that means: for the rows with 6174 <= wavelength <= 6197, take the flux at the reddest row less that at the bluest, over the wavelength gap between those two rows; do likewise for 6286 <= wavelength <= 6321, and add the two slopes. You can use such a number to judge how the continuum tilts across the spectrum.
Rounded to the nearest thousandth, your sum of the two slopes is -0.017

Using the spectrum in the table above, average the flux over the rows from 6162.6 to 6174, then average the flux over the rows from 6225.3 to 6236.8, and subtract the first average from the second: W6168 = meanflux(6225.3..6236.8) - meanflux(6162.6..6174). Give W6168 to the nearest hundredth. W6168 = 0.20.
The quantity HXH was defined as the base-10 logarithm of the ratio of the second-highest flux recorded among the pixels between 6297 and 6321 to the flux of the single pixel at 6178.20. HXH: -0.011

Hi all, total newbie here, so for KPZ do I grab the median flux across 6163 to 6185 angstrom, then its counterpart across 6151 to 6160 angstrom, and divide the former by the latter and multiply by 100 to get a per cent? 98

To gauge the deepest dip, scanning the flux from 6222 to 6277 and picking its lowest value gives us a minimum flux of 7.451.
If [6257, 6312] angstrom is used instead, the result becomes 7.67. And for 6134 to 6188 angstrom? 7.65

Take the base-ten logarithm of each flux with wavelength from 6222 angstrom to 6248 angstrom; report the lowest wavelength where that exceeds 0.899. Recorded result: 6223.89 angstrom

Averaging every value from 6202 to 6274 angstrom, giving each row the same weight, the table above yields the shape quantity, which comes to 7.95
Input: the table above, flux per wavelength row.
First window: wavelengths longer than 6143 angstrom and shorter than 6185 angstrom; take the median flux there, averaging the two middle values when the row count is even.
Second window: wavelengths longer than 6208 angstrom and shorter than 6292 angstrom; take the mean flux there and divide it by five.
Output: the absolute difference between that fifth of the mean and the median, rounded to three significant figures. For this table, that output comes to 6.34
